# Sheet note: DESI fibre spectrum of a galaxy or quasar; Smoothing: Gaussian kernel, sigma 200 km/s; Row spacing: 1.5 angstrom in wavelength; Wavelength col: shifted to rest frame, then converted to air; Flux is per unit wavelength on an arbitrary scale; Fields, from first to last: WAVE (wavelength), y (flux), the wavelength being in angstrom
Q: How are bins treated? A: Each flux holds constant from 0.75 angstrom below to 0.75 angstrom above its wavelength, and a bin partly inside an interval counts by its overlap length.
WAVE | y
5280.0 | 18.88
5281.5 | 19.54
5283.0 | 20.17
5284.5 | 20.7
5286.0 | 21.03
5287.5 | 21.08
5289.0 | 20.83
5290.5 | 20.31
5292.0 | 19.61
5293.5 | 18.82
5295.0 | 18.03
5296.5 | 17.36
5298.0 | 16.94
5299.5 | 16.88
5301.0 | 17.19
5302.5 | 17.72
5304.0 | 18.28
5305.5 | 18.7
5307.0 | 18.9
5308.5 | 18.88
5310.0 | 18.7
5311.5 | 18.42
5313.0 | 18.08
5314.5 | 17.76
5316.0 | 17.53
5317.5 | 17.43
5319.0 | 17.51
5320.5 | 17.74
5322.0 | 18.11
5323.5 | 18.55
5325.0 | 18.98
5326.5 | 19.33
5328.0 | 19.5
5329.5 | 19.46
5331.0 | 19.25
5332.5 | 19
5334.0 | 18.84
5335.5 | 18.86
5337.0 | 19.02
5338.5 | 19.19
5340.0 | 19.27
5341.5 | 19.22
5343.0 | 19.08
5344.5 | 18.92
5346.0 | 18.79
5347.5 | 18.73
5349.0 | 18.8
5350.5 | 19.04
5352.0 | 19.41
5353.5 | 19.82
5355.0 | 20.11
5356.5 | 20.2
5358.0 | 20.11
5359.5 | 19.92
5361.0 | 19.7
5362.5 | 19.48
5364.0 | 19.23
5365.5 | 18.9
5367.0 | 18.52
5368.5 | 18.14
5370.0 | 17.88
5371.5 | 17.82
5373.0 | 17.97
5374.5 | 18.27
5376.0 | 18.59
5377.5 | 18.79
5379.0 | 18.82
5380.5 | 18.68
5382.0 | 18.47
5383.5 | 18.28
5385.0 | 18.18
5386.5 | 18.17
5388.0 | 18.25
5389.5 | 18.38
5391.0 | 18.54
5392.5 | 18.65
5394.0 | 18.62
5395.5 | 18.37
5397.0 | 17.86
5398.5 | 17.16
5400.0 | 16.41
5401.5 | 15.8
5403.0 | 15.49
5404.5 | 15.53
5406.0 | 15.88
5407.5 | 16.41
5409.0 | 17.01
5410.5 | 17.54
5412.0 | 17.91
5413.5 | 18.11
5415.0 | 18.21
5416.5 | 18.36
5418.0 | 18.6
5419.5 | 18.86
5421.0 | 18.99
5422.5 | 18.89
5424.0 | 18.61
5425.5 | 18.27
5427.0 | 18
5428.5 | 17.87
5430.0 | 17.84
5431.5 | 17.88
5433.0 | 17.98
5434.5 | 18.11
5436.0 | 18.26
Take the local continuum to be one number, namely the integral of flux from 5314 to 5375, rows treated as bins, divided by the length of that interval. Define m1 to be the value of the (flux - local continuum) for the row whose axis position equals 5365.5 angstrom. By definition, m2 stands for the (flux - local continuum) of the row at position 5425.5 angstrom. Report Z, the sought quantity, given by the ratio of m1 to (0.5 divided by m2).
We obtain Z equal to -0.04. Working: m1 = 0.0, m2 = -0.6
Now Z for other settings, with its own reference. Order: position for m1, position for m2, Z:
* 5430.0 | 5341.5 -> -0.72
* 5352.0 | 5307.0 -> 0.03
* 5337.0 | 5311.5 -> -0.13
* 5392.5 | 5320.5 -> 0.50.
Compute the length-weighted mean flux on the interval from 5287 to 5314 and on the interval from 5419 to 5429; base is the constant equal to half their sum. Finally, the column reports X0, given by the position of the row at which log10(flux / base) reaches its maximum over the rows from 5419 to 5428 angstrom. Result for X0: 5421.0 angstrom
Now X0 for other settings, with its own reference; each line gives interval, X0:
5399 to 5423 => 5421.0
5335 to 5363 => 5356.5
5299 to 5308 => 5307.0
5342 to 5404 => 5356.5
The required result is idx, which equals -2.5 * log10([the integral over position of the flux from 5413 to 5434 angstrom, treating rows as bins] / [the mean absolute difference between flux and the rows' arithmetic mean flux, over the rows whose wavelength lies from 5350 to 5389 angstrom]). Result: -7.0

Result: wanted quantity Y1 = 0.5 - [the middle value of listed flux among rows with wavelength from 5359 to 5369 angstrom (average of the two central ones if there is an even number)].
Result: -18.7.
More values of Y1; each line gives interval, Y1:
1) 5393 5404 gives -16.7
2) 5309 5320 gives -17.3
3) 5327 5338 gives -18.5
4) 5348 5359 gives -19.3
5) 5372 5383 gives -18.1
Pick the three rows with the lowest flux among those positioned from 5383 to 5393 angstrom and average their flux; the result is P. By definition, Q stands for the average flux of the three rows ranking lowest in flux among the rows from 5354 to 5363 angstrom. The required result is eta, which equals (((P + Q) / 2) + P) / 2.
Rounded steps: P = 18.2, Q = 19.7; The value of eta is 18.6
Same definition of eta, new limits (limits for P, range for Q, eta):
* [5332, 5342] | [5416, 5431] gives 18.7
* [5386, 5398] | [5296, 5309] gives 17.8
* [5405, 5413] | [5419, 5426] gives 17.0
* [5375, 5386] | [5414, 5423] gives 18.3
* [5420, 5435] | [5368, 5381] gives 17.9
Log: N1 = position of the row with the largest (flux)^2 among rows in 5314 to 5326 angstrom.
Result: 5325.0 angstrom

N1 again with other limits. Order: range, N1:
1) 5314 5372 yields 5356.5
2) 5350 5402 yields 5356.5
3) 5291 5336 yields 5292.0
